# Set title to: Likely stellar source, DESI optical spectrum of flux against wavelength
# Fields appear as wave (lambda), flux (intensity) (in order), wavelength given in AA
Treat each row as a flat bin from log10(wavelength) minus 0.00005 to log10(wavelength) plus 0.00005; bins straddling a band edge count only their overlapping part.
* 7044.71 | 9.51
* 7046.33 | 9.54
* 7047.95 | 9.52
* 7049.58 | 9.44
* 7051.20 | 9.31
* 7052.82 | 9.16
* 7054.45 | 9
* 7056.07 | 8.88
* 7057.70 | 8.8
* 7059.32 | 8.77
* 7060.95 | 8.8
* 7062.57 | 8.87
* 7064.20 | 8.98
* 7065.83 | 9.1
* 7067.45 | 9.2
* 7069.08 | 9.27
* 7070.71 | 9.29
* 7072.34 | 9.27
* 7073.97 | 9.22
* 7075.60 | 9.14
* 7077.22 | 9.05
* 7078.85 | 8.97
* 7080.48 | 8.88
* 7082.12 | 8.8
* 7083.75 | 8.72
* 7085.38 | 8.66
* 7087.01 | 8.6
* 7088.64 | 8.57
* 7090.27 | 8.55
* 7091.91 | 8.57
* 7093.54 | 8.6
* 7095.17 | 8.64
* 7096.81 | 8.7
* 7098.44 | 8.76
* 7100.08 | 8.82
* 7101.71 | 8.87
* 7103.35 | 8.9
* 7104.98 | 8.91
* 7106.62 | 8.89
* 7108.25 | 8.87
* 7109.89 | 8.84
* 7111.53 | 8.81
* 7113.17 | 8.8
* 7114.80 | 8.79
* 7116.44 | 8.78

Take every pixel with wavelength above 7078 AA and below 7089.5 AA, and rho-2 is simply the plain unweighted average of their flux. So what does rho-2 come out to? 8.74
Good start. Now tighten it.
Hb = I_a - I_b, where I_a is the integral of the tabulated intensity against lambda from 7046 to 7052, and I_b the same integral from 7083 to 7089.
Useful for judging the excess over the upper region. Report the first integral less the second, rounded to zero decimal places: 5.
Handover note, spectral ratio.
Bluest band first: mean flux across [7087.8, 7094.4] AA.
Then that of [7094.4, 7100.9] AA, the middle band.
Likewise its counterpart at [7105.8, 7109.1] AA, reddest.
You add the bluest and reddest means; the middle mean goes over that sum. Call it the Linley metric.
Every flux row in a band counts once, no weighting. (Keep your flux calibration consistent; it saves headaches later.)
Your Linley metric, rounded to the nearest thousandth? 0.500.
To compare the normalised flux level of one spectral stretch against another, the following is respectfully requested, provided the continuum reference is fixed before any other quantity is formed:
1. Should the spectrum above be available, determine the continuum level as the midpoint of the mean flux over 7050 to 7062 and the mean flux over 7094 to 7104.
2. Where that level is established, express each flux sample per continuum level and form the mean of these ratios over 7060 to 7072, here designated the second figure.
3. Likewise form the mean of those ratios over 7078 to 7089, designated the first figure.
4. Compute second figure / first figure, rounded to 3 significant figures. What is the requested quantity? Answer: 1.04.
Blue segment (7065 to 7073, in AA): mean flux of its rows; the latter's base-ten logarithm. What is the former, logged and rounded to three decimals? 0.965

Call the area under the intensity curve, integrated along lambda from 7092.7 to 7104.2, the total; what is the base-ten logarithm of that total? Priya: 2.00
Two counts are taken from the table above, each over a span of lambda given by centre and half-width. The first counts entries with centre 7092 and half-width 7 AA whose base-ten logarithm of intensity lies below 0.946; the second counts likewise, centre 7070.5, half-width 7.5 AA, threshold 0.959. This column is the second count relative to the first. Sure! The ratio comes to 0.22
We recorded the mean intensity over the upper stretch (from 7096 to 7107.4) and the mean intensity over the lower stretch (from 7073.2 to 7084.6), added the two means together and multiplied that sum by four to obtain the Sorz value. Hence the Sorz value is 71.2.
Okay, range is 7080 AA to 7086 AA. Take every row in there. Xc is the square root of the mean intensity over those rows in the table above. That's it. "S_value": 2.96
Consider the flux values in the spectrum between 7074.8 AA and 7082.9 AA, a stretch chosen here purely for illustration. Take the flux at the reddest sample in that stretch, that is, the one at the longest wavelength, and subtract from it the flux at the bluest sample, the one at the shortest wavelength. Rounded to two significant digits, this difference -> -0.34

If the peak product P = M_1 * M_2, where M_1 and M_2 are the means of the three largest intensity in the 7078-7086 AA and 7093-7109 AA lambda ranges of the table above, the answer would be 79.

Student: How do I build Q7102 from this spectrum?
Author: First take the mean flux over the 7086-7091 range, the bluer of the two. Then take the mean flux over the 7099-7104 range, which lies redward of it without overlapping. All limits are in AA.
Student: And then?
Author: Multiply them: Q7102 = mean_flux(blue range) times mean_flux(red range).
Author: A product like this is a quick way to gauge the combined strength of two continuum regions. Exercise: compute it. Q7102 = 76.0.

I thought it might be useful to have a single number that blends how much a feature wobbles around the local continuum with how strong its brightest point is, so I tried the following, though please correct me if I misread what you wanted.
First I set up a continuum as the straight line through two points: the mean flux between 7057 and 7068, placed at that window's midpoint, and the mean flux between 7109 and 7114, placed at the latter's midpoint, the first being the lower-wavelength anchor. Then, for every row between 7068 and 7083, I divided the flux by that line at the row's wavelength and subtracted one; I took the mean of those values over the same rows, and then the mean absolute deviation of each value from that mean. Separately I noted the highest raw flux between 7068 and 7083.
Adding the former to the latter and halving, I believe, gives 4.7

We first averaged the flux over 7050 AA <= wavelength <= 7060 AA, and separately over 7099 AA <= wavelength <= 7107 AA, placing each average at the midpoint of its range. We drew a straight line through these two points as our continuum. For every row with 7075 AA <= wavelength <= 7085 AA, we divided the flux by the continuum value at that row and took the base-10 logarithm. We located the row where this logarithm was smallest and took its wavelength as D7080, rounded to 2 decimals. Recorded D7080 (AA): 7083.75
